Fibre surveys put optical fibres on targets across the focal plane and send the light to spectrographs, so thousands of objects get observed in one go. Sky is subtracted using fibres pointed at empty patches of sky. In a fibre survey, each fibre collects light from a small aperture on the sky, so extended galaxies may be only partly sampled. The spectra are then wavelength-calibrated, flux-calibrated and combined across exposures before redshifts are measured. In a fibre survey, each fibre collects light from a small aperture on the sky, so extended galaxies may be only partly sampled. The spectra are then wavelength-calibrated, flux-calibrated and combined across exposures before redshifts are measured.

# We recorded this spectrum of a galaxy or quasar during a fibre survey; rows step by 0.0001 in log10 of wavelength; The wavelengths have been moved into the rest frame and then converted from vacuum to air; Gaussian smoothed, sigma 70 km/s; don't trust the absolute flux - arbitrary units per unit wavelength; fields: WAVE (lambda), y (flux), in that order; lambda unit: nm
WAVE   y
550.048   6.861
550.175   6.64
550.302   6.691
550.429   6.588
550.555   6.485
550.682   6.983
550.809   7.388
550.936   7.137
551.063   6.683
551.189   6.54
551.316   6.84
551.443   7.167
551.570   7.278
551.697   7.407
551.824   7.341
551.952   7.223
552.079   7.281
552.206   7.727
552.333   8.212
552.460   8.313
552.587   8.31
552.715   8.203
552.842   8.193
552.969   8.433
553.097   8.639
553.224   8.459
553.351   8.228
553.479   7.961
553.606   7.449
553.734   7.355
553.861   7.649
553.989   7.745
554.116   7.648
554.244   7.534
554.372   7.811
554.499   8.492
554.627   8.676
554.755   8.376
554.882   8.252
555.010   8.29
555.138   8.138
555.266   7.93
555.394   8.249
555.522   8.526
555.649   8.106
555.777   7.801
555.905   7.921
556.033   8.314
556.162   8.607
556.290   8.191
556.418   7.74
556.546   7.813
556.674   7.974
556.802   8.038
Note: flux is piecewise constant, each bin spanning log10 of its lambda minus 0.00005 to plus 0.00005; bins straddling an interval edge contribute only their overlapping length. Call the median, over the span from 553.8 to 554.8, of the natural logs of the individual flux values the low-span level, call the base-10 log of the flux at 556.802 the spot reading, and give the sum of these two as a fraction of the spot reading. 3.27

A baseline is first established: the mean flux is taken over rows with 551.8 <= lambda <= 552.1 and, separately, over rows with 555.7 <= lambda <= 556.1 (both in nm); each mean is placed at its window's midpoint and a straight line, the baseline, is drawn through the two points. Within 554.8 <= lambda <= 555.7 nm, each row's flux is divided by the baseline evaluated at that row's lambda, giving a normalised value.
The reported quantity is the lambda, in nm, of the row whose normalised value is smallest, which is 555.266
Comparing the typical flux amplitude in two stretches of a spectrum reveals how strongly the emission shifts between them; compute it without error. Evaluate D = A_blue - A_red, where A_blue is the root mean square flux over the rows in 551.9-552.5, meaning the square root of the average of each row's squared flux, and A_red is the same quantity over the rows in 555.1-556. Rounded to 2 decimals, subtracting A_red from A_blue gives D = -0.33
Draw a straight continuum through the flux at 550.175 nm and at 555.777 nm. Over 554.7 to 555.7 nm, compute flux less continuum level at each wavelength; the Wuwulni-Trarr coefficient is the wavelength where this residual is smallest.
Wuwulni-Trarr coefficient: 555.266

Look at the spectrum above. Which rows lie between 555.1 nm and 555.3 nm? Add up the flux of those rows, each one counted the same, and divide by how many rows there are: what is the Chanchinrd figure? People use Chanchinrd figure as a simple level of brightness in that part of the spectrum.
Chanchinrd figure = 8.0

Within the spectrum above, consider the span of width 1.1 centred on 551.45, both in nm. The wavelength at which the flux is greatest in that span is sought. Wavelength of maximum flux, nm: 551.697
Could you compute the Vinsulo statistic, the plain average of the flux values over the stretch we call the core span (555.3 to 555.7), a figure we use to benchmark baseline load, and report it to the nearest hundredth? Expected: 8.29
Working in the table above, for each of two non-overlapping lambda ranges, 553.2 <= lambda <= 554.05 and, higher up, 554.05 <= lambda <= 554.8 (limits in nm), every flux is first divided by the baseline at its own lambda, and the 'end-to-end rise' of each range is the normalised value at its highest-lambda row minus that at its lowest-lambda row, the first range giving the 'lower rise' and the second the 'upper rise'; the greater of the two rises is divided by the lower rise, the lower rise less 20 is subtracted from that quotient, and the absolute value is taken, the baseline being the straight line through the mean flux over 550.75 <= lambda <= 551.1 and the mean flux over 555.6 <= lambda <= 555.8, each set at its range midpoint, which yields 19.43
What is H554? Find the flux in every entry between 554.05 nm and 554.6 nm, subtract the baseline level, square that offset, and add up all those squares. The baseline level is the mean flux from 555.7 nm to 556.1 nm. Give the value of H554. 0.6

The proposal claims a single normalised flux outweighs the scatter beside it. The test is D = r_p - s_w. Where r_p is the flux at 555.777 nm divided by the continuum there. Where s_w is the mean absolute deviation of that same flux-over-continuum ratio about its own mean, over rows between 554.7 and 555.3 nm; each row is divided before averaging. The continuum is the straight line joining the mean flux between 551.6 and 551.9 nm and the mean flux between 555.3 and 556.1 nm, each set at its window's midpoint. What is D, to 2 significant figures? 0.94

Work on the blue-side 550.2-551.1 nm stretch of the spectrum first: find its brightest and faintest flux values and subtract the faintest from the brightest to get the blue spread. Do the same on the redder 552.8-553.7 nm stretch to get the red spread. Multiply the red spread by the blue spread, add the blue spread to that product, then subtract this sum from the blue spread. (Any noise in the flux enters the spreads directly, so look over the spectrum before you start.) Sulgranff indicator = -1.1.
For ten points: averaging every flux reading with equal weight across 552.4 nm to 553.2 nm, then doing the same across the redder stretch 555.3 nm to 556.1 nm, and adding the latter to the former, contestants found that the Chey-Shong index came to 16.5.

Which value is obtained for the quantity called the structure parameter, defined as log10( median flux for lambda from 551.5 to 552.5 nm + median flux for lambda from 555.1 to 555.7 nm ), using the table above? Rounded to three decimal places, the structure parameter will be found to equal 1.191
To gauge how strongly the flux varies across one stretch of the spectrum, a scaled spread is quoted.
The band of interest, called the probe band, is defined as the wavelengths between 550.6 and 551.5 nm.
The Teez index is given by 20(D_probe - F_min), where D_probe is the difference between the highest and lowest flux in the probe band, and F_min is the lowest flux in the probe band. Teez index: -114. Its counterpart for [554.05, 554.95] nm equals -128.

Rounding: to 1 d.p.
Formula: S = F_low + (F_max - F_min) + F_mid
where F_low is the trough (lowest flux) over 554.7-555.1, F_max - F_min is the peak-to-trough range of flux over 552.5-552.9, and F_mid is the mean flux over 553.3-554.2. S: 16.1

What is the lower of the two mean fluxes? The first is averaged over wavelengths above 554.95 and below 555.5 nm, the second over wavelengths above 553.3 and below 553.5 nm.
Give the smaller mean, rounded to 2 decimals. 8.09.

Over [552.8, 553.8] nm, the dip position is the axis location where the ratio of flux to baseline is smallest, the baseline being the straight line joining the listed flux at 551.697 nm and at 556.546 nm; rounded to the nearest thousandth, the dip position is 553.734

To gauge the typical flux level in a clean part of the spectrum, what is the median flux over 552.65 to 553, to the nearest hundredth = 8.20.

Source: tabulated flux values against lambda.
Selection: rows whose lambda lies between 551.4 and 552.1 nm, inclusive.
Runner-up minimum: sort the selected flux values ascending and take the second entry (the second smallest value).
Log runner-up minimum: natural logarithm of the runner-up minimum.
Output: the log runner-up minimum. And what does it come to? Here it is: 1.98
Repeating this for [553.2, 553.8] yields 2.01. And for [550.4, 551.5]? 1.88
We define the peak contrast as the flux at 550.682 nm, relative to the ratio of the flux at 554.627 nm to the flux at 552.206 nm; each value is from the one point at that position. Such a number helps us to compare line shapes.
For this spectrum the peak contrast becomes 6.2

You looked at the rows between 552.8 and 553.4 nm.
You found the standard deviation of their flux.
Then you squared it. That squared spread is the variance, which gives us 0.03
